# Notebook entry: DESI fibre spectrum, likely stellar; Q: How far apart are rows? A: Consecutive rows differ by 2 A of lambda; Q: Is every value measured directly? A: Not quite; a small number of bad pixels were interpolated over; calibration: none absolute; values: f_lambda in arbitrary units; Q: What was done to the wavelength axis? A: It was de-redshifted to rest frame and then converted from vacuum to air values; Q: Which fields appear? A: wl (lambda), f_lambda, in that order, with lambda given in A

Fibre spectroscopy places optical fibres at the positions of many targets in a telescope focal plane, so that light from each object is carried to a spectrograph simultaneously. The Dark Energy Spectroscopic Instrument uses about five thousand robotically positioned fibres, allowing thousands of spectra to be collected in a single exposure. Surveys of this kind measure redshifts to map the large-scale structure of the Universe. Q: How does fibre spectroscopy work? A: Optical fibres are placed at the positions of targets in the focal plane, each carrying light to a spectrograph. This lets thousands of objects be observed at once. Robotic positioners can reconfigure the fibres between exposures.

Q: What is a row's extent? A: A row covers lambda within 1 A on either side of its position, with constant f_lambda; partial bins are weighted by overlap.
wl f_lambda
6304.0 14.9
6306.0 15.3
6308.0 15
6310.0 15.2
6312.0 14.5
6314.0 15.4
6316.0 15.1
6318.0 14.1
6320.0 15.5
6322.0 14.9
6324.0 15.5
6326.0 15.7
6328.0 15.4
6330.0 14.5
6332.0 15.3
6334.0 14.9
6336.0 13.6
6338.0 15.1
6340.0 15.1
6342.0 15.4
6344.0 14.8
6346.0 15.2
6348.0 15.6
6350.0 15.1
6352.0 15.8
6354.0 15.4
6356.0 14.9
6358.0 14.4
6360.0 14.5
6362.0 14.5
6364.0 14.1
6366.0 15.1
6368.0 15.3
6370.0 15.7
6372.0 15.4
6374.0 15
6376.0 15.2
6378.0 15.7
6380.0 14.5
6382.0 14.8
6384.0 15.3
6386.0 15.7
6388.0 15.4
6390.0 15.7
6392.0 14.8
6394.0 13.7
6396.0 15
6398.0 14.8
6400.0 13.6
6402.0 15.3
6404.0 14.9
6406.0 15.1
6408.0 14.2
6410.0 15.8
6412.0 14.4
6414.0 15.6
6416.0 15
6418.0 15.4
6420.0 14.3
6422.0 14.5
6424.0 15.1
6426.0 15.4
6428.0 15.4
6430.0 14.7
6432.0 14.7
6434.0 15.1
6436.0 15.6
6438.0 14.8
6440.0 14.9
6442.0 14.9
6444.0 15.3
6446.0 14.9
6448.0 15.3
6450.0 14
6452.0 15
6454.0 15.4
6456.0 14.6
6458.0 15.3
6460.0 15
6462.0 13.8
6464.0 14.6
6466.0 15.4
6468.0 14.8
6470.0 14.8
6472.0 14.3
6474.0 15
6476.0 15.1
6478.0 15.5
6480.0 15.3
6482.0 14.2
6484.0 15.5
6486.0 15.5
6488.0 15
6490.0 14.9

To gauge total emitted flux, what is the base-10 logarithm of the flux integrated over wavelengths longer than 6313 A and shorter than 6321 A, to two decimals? 2.08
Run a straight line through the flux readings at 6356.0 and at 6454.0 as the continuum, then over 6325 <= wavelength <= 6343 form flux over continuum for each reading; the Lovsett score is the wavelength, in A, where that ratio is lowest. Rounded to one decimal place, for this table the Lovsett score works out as 6336.0 A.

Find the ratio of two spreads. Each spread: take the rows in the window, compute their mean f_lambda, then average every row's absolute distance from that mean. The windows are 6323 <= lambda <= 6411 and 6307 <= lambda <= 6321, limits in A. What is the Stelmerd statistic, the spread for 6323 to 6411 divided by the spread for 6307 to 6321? 1.17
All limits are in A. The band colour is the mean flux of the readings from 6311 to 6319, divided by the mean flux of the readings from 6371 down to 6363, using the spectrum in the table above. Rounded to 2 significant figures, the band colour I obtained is 0.98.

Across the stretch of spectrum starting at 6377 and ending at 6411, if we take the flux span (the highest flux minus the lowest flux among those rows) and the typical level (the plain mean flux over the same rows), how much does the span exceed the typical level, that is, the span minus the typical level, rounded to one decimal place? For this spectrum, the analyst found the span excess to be -12.8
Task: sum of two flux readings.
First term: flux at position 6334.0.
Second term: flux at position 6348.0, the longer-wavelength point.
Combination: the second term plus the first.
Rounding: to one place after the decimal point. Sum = 30.5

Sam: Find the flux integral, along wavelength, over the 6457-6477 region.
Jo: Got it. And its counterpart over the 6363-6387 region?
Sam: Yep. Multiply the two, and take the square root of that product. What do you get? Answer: 328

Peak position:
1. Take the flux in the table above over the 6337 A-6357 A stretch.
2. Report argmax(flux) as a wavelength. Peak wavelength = 6352.0 A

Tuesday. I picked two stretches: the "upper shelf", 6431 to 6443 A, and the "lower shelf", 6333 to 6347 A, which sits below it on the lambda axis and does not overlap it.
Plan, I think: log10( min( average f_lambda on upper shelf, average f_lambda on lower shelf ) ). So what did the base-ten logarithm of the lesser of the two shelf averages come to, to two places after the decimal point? 1.17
